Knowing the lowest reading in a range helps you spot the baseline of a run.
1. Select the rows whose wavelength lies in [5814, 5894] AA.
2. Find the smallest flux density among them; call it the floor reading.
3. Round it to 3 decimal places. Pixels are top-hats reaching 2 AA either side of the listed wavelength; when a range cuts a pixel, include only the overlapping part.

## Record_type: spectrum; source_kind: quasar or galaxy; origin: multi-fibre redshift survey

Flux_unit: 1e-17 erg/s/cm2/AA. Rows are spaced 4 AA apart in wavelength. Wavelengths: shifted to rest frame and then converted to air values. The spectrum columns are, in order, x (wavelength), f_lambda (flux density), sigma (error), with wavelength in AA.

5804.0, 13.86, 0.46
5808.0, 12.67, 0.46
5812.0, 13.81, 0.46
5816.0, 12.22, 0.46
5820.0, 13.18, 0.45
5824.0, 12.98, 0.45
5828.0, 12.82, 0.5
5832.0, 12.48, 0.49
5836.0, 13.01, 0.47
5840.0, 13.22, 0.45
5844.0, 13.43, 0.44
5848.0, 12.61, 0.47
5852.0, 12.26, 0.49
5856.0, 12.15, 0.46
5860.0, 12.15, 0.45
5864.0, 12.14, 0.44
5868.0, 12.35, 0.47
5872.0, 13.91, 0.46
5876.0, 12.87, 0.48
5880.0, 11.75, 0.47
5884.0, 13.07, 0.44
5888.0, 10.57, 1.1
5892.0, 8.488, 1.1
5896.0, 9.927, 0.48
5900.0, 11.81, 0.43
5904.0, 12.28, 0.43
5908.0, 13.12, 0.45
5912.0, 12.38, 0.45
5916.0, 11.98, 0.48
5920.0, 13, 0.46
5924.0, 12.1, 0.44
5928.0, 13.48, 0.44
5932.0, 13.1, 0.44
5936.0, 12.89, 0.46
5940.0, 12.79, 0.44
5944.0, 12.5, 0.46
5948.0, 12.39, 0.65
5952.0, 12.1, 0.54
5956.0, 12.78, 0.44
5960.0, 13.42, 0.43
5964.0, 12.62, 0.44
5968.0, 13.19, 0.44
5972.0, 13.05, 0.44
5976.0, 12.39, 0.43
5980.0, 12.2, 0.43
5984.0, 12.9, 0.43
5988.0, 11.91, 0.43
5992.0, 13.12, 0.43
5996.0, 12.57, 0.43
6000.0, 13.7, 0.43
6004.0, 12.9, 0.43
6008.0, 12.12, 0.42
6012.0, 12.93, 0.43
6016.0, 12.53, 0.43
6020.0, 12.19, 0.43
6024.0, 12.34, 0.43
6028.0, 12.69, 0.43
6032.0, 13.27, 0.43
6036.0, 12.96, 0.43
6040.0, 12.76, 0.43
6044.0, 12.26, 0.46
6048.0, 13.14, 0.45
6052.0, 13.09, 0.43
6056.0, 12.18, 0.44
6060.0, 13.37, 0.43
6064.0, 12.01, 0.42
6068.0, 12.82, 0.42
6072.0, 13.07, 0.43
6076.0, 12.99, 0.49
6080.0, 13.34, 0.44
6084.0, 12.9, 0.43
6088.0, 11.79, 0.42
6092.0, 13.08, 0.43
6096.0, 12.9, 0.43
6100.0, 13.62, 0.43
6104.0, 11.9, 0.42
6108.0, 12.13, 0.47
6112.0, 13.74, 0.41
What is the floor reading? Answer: 8.488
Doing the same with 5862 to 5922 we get 8.488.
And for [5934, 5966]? 12.100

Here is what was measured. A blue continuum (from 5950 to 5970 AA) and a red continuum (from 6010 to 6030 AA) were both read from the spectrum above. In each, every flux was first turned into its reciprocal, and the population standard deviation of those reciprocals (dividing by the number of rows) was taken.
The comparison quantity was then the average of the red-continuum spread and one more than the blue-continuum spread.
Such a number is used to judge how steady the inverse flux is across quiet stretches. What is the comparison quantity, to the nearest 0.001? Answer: 0.502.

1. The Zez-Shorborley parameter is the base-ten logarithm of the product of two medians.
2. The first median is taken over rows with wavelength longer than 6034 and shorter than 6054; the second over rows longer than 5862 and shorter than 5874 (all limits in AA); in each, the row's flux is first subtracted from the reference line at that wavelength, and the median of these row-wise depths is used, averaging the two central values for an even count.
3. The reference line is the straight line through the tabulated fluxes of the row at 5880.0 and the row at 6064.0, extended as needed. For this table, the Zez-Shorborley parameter -0.21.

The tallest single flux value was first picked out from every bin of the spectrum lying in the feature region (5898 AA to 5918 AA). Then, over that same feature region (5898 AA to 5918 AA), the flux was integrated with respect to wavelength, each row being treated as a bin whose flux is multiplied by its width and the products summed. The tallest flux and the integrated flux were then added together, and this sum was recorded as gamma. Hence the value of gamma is 259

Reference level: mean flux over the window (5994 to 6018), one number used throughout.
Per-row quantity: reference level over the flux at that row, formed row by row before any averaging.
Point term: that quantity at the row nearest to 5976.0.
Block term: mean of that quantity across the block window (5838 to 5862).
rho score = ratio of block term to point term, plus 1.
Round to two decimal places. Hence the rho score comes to 1.98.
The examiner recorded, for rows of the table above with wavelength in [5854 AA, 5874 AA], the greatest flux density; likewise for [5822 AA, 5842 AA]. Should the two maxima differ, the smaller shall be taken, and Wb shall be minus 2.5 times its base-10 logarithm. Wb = -2.80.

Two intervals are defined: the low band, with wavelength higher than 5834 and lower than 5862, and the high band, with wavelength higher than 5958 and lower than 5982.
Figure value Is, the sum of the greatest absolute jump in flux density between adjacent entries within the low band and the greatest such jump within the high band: 1.6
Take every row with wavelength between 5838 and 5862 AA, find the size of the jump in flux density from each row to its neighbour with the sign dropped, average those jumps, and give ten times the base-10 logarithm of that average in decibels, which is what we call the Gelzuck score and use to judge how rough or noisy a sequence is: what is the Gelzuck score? -5.3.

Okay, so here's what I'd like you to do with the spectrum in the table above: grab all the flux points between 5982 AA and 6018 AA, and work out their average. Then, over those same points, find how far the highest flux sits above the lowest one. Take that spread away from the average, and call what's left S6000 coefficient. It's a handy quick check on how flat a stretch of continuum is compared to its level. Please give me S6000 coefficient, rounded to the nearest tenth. 11.0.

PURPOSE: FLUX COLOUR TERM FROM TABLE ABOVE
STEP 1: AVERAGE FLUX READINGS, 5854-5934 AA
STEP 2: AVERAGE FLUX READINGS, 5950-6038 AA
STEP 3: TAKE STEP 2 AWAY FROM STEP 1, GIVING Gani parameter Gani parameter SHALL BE -0.6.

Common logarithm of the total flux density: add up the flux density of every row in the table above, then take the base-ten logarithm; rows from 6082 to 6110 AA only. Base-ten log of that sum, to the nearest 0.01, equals 1.95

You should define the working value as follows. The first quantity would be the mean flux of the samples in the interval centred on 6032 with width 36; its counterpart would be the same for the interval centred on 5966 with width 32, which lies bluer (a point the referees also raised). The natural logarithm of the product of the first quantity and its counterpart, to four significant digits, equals 5.083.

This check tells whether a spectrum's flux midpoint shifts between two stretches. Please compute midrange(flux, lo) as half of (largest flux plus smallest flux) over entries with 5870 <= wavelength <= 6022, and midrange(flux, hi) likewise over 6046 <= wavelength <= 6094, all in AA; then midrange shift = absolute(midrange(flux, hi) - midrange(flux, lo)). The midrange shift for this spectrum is 1.38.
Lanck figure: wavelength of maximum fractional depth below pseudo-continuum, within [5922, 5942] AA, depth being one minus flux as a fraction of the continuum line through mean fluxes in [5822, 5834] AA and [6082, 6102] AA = 5924.0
